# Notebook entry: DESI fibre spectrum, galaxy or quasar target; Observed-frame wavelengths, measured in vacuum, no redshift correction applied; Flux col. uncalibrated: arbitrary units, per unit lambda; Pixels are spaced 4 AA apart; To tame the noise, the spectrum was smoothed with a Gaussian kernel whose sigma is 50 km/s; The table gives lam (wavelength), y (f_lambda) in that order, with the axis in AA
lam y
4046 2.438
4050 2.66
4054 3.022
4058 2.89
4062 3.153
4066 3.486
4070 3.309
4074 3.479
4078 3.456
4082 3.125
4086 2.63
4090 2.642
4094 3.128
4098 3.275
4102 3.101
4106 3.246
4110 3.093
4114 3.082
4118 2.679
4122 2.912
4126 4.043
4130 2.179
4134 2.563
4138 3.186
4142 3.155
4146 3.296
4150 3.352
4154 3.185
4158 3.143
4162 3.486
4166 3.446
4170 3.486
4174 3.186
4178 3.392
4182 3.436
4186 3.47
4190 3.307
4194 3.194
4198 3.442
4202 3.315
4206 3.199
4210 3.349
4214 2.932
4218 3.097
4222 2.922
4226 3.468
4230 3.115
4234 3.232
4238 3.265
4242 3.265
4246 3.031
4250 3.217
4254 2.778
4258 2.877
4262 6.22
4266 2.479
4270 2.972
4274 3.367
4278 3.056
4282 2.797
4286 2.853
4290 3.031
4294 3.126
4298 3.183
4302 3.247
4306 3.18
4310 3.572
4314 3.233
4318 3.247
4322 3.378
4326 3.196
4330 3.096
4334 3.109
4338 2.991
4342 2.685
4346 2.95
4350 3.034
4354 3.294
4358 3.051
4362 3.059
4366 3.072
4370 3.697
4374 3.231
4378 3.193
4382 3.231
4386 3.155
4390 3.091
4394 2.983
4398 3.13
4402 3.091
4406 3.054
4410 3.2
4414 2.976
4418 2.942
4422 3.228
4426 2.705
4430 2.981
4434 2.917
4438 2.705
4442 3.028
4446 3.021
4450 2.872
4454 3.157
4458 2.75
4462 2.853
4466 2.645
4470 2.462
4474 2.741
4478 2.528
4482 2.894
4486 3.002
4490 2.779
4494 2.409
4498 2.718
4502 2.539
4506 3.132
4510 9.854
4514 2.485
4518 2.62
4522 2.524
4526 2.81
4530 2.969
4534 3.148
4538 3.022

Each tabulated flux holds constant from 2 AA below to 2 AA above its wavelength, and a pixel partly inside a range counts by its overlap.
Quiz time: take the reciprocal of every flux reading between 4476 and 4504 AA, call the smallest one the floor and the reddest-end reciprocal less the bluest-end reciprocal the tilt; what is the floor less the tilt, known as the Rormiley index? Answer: 0.335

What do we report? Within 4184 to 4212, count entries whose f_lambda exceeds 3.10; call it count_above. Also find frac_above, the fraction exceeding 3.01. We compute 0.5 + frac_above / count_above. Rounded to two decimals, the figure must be 0.64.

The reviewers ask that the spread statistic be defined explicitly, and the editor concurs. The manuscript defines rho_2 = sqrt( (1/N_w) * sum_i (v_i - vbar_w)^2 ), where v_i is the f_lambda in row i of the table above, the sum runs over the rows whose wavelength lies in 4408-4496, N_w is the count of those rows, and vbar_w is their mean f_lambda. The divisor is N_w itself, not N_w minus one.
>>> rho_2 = 0.219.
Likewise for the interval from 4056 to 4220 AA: 0.318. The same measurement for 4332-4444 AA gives 0.195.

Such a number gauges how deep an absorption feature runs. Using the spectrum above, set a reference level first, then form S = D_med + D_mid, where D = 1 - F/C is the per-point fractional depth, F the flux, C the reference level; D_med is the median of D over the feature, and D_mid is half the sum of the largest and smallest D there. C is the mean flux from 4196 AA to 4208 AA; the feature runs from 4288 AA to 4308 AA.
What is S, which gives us 0.10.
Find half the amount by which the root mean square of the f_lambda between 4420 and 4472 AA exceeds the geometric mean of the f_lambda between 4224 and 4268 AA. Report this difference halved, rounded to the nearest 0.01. -0.19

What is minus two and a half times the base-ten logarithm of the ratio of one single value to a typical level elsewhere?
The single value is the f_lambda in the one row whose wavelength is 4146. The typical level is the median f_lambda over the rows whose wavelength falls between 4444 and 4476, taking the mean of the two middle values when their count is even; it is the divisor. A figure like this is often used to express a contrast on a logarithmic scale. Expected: -0.18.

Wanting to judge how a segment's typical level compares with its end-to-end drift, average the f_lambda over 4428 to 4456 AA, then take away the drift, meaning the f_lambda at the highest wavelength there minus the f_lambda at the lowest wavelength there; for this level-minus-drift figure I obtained 2.8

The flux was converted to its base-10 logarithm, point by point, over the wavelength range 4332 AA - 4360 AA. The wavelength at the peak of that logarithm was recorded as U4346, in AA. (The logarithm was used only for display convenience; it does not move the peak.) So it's 4354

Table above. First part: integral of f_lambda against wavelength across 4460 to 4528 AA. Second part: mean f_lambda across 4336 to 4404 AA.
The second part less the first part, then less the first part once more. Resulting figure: -421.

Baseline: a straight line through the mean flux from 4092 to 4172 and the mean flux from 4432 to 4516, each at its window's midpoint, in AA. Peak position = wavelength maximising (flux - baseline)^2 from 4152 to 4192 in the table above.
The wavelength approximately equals 4170 AA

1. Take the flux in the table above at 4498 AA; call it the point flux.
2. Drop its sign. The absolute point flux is 2.7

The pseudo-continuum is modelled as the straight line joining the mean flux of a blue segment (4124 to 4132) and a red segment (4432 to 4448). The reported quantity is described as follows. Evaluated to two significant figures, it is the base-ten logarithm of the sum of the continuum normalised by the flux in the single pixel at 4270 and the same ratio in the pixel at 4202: 0.29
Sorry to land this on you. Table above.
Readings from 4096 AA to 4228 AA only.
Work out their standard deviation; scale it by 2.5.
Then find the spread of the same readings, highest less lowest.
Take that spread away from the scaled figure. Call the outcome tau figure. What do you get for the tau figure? -1.1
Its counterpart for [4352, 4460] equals -0.5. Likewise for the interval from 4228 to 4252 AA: 0.0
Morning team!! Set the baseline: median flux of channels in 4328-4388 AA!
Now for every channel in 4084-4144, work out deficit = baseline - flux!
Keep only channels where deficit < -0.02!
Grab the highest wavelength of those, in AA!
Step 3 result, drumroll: 4142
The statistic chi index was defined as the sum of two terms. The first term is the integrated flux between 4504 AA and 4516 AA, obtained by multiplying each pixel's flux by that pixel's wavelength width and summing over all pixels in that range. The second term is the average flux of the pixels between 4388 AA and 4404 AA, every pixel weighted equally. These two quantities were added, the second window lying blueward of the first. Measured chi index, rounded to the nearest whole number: 65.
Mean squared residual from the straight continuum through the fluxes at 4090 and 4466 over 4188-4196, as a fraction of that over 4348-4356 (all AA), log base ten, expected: 0.1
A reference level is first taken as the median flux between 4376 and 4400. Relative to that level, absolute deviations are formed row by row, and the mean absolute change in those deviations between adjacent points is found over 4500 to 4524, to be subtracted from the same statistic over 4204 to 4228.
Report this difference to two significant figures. -2.6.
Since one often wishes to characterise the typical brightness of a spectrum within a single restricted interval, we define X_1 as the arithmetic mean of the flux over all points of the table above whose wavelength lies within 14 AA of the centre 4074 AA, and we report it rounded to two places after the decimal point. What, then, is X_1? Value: 3.23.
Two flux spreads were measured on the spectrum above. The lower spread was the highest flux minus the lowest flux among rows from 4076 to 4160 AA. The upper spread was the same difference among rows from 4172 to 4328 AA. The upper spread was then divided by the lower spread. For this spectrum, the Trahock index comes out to 2.0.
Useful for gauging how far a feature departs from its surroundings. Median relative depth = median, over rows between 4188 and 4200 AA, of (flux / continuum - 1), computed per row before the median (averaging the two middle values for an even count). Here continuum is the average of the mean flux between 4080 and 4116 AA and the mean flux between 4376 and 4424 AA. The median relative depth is 0.077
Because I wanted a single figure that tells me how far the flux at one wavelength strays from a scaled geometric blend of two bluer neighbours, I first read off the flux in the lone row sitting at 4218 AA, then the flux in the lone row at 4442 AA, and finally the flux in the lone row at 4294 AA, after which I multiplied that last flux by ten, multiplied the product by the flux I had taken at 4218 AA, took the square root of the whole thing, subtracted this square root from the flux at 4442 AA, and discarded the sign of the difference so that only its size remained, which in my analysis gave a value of 6.8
